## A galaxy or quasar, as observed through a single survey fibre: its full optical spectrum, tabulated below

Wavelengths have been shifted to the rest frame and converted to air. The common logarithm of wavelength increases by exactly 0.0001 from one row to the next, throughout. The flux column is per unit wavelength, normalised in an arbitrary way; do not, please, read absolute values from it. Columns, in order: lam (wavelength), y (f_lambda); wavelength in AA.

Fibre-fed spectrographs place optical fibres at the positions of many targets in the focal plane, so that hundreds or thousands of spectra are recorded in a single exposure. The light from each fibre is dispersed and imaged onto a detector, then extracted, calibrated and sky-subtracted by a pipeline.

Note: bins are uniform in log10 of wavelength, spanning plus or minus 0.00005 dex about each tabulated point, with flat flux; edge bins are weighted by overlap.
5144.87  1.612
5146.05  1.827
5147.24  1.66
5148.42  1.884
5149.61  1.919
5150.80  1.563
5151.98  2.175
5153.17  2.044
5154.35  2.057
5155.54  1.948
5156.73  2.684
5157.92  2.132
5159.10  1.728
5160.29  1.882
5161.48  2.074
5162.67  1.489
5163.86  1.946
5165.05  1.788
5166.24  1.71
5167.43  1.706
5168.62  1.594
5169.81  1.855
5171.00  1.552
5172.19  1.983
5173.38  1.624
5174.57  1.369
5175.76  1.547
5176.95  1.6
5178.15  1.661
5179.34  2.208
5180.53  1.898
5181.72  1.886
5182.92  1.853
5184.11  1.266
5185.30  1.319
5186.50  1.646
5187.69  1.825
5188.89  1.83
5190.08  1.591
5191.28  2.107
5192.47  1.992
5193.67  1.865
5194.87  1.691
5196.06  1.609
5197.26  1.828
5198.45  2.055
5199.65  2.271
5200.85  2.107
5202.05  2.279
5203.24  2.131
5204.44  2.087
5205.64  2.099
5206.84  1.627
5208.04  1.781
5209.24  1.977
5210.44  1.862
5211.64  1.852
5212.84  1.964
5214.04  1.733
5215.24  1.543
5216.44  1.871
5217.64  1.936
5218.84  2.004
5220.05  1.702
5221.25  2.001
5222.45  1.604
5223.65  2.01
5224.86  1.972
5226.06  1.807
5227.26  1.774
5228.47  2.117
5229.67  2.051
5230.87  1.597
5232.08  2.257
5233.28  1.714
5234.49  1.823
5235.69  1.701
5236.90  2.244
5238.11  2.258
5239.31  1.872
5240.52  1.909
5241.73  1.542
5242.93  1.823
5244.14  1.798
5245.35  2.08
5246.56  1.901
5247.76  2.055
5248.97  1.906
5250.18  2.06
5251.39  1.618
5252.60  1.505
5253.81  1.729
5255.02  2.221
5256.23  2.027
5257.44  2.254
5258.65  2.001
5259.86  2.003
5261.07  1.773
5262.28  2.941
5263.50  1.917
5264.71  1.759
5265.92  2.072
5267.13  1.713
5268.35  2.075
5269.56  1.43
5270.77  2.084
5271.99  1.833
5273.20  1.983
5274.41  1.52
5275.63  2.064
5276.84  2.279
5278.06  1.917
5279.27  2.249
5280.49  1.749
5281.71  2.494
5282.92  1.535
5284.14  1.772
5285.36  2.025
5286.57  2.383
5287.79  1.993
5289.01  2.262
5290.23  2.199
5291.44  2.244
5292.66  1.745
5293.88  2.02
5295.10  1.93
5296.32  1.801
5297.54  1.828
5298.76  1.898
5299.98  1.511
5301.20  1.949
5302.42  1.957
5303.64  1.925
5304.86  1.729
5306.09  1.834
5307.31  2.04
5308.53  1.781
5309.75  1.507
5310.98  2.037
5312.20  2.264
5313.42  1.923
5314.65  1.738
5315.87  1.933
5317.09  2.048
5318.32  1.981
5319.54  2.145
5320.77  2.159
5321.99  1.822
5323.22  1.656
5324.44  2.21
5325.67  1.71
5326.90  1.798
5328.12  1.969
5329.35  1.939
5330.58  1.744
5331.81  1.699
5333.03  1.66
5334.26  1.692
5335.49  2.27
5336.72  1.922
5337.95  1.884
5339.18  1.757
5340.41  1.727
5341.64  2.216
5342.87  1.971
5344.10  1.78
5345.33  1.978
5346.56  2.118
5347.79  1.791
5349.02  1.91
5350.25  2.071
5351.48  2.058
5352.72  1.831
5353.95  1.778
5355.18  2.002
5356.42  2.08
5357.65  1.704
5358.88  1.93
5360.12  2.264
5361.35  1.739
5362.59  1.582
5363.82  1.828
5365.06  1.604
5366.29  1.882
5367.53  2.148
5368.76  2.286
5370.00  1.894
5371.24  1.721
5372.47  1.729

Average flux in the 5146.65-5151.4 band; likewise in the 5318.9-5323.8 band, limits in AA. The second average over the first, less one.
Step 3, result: 0.11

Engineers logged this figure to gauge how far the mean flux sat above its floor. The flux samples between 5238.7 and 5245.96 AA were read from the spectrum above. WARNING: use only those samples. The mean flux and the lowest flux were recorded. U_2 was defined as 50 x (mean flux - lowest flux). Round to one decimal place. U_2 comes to 14.8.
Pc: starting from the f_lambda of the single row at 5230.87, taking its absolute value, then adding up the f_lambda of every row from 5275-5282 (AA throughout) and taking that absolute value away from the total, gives 11.2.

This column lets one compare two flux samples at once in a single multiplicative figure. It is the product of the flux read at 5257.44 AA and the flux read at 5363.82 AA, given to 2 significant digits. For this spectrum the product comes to 4.1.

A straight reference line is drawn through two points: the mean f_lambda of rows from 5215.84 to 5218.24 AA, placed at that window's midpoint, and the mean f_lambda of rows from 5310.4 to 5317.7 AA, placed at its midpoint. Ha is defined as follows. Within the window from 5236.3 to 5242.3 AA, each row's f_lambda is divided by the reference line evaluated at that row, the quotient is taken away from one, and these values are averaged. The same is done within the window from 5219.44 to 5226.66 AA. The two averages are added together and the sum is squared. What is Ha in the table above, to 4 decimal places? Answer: 0.0001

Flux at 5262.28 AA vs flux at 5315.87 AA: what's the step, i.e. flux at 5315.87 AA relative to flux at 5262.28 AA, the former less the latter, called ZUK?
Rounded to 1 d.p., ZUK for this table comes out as -1.0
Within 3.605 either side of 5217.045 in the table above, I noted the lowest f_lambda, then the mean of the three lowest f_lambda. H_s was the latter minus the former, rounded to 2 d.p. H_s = 0.12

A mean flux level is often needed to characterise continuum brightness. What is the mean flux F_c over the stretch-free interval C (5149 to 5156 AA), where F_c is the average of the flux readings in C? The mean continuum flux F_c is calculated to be 1.95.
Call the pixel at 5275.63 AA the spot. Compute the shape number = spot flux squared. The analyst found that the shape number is 4.3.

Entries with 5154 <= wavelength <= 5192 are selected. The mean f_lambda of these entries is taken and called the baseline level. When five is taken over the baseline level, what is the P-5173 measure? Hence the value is 2.79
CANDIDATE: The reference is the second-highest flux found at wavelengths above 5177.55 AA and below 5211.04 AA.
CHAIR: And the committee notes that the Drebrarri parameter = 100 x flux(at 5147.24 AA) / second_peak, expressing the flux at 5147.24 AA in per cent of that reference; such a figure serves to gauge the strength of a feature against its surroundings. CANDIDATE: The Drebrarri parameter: 73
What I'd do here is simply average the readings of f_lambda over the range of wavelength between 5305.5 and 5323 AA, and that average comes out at 1.94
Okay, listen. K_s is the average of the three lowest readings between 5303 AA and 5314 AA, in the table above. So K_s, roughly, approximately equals 1.67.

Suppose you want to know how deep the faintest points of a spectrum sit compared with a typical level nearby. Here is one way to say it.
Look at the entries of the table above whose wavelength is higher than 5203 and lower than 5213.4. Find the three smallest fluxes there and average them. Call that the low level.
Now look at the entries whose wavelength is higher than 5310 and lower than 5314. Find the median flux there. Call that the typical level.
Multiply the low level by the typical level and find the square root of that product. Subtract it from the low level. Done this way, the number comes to -0.14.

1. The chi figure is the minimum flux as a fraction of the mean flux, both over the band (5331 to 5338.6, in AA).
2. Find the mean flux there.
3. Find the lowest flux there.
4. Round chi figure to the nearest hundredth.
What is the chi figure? 0.90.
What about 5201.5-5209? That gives 0.81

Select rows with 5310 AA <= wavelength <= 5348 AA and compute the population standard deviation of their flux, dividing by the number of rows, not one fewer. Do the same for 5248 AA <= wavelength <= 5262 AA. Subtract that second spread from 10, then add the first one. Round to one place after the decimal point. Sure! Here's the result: 10.0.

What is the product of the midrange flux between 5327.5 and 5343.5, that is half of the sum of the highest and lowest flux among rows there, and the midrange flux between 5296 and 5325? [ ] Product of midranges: 3.71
